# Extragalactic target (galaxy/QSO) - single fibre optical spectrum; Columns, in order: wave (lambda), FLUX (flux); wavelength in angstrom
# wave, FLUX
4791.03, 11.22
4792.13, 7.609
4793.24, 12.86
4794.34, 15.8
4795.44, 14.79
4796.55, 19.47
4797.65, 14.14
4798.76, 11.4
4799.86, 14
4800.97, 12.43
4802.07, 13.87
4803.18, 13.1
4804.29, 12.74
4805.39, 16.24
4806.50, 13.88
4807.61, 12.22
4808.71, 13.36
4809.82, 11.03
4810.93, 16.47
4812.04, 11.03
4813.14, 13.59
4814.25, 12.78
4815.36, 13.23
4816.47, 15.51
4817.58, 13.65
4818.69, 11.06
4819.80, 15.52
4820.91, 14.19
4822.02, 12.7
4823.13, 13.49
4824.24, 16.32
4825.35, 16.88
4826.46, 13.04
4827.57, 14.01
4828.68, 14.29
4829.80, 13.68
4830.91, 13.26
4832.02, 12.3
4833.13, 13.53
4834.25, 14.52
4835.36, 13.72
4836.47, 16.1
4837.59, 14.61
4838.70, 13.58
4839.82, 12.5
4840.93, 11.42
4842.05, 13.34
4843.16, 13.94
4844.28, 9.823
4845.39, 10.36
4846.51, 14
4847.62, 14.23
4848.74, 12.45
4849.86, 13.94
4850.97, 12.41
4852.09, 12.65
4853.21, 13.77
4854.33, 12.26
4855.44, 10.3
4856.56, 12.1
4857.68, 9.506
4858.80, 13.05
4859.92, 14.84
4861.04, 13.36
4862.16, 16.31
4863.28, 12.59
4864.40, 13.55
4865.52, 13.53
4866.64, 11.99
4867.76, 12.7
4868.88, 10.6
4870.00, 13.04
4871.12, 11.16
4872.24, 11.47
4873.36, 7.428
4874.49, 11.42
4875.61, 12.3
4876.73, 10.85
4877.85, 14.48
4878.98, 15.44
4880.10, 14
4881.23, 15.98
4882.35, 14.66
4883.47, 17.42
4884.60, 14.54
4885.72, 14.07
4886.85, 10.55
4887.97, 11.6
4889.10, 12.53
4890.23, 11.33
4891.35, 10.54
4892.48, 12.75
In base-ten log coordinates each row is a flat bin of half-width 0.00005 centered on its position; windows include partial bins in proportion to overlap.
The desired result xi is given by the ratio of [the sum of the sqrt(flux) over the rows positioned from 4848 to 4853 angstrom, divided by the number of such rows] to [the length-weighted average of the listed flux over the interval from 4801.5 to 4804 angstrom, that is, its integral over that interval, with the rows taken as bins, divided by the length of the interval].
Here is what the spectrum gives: 0.268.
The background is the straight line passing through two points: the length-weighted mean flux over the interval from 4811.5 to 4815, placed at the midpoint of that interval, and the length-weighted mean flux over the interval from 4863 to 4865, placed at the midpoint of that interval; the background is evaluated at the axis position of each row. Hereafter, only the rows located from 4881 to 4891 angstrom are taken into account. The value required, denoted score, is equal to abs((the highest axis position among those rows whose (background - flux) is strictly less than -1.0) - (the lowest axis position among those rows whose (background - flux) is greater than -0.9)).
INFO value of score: 1.1 angstrom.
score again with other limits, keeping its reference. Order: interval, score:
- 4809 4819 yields 7.8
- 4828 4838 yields 6.7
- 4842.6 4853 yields 3.3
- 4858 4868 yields 3.4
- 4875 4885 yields 9.0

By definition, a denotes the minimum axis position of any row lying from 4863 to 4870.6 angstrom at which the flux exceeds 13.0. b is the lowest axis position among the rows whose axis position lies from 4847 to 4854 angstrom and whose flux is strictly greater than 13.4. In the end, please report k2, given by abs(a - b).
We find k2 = 16.8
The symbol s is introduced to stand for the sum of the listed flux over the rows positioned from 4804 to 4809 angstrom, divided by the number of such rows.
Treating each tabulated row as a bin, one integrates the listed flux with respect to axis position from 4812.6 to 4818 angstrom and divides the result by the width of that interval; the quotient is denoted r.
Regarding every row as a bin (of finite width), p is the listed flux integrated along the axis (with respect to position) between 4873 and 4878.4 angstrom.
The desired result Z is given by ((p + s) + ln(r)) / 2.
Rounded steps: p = 61.7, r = 13.74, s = 13.7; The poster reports 39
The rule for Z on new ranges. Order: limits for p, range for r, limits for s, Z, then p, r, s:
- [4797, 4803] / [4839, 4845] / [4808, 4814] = 48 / 79.6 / 12.21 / 13.1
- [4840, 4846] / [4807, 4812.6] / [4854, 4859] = 43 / 71.1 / 12.85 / 11.4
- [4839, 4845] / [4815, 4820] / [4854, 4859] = 44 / 73.3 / 13.69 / 11.4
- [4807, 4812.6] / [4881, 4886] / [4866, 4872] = 43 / 71.9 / 15.39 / 11.9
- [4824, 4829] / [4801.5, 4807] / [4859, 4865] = 46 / 74.3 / 13.96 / 14.1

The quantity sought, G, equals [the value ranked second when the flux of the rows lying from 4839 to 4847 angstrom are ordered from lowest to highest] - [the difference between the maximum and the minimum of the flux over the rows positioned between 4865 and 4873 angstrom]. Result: 7.4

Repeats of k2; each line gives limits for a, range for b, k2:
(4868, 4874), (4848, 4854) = 20.1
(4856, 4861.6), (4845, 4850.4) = 12.3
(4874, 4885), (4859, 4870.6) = 17.9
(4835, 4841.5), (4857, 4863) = 24.6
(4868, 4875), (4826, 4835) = 42.4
